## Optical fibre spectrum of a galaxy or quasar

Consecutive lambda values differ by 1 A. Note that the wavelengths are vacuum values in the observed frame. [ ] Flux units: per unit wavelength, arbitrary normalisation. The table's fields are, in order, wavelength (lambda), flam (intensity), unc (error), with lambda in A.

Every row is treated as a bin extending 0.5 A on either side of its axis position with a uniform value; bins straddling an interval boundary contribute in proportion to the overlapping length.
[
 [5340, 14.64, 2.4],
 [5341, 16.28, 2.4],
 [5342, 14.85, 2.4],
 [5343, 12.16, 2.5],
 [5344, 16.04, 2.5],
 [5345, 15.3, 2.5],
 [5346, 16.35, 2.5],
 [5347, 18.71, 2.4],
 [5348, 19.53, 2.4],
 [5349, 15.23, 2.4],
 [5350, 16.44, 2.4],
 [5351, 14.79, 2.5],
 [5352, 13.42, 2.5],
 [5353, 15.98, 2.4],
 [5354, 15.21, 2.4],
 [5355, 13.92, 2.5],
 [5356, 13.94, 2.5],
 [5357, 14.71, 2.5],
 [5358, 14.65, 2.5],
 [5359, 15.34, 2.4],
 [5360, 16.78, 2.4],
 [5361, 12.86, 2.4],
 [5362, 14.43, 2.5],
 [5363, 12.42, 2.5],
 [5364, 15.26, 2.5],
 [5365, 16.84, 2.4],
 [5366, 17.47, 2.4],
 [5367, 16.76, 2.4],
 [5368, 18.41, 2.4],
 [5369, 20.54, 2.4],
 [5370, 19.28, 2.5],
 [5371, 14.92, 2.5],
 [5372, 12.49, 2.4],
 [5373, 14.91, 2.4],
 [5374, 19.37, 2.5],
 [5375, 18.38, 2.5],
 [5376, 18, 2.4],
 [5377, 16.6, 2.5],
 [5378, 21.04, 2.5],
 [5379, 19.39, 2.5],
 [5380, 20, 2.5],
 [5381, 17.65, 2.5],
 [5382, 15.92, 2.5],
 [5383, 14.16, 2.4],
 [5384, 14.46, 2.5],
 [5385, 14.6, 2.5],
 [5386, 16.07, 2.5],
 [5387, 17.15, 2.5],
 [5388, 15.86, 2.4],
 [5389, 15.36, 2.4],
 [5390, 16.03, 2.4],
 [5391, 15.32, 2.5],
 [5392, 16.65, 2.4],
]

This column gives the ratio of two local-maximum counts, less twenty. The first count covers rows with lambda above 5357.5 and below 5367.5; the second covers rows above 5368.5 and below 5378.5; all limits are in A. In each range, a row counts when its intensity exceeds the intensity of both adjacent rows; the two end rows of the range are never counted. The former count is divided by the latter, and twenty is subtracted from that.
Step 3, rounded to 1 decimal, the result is -17.0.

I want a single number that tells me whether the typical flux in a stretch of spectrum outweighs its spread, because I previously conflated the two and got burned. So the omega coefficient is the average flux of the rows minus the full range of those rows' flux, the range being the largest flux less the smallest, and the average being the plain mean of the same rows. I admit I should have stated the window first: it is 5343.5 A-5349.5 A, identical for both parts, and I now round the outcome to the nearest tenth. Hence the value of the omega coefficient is 12.6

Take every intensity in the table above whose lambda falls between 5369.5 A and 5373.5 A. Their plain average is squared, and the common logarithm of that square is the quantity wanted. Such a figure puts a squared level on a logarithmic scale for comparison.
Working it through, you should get 2.38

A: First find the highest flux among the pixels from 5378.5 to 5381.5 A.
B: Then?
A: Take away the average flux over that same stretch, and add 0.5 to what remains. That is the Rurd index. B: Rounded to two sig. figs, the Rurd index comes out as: 1.5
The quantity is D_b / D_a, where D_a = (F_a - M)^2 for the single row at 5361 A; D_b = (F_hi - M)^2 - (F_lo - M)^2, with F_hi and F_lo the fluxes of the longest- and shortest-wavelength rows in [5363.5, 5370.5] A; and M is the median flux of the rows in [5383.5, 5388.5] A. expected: 1.3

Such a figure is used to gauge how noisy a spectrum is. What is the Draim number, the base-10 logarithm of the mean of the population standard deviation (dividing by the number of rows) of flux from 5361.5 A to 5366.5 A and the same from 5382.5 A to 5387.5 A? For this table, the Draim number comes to 0.17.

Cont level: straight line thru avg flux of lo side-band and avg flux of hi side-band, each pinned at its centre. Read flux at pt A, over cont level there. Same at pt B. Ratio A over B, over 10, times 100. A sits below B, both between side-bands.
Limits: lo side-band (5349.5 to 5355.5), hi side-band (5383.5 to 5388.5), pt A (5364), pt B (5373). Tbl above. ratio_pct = 10.4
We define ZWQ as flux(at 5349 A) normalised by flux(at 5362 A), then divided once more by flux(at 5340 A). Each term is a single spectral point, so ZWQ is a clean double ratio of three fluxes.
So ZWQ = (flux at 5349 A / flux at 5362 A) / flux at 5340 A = 0.072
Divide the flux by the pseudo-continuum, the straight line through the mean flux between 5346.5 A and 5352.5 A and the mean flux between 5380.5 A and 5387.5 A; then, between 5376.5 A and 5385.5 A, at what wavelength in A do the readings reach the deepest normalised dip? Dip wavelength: 5383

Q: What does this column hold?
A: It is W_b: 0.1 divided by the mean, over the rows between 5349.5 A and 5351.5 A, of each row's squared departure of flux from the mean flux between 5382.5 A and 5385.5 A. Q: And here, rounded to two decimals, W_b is 0.05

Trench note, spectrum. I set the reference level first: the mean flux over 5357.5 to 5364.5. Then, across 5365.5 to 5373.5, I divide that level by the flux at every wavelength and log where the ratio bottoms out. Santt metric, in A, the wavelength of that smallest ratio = 5369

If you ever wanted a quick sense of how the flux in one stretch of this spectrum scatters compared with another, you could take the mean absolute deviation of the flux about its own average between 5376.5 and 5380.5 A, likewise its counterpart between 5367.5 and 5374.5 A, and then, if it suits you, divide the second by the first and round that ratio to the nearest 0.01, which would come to 1.95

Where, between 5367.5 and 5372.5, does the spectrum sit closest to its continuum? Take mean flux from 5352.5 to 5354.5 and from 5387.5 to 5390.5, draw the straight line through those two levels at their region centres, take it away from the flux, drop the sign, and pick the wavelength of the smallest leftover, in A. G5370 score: 5371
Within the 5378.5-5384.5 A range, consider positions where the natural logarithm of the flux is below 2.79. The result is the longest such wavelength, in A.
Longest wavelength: 5384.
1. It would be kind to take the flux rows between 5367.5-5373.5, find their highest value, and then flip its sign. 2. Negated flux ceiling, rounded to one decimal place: -20.5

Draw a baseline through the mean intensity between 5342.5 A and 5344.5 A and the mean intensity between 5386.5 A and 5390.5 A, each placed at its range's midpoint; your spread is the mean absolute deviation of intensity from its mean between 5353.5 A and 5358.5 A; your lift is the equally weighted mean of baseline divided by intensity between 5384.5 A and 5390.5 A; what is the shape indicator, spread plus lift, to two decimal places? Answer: 1.46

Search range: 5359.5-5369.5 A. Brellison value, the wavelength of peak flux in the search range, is 5369 A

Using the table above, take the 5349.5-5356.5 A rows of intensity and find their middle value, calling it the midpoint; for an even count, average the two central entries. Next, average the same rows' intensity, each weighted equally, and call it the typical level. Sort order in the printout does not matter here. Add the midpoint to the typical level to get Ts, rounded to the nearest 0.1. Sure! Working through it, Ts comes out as 29.6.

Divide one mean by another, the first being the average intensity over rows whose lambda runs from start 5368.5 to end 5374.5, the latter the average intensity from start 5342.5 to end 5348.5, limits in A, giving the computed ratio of 1.03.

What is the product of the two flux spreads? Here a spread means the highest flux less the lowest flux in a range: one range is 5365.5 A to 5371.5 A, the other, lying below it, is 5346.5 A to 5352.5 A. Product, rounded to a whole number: 34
